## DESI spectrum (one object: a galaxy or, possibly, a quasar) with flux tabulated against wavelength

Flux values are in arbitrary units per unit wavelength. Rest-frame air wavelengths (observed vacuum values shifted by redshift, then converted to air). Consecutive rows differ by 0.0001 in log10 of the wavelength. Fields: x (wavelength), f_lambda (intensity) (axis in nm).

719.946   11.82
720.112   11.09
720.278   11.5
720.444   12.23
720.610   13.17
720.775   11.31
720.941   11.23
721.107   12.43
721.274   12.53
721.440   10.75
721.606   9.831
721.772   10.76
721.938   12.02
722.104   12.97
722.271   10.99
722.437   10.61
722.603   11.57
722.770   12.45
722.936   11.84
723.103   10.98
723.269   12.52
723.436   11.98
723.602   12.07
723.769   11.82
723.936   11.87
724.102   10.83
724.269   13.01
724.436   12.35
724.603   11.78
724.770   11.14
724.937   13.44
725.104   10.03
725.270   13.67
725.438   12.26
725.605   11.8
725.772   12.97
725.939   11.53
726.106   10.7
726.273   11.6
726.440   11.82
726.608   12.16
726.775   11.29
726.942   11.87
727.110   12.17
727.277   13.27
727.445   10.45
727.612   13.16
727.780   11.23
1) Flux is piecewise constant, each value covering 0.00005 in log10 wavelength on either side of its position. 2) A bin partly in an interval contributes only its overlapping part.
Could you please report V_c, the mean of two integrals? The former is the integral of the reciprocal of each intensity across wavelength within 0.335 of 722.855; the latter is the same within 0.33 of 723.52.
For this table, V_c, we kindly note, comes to 0.056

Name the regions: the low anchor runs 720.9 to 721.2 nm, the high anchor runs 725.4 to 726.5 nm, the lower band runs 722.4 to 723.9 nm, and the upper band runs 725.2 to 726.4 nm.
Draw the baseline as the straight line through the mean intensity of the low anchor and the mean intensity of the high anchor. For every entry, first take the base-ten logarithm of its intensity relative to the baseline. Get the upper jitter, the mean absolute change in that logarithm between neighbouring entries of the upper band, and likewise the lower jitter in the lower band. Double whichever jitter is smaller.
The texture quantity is 0.0531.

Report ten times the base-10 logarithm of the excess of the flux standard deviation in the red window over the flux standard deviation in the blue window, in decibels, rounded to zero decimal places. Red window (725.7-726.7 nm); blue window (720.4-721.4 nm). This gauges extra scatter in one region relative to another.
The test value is -48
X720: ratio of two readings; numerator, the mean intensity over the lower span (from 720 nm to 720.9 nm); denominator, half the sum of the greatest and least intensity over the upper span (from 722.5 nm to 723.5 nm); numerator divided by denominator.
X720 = 1.01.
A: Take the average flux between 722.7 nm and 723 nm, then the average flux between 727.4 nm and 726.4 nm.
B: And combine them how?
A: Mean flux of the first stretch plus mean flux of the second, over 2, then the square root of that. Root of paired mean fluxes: 3.48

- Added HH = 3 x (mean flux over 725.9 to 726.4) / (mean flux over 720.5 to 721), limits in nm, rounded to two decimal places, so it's 2.84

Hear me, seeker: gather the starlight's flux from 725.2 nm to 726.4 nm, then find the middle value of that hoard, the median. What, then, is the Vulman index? 11.8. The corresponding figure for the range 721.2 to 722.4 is 11.0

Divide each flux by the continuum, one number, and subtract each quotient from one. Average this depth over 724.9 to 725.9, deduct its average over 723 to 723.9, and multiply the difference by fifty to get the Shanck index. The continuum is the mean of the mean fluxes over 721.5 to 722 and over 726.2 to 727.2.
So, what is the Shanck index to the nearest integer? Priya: -2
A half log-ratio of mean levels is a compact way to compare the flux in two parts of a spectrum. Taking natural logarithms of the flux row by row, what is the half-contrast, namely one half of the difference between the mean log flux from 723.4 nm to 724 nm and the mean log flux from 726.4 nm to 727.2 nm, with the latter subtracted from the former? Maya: 0.003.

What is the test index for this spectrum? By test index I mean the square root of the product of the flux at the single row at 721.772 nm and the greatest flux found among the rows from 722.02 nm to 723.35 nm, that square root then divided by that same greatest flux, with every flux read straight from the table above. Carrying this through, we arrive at 0.911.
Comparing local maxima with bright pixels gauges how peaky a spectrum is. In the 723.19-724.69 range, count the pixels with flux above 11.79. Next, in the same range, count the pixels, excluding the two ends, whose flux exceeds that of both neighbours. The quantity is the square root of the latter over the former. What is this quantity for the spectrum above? 0.655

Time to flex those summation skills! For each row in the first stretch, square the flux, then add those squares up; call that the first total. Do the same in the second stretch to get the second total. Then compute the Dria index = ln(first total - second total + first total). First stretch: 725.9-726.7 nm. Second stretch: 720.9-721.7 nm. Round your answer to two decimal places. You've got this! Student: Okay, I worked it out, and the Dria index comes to 6.54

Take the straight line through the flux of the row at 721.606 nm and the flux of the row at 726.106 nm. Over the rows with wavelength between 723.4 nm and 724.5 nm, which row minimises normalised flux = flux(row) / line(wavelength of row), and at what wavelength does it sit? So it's 724.102 nm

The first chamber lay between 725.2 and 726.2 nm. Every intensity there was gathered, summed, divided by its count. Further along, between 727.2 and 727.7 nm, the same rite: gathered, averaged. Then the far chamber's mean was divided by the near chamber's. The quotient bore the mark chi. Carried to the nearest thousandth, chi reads 1.011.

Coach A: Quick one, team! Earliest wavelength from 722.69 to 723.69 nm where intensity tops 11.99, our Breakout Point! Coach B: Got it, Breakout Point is 722.770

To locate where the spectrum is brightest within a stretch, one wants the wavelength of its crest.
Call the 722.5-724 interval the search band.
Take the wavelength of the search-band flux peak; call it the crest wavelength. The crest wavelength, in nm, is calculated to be 723.269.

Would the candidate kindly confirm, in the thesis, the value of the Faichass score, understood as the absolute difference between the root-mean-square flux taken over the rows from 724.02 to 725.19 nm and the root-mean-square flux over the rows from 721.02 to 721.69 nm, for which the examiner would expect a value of 0.41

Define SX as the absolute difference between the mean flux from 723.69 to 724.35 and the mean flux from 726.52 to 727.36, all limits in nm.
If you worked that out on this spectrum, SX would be 0.27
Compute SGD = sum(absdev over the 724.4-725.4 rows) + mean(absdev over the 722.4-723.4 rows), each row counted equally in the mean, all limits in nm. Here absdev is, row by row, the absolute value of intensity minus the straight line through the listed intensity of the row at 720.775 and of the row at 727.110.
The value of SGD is 7.1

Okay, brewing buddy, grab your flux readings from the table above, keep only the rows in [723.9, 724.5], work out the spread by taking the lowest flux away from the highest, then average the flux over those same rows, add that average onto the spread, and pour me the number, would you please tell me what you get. 14.2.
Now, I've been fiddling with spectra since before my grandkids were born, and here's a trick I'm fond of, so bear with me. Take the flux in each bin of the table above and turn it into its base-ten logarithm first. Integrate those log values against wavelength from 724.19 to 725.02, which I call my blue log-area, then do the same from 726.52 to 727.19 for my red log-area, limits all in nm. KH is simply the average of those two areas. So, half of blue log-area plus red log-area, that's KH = 0.81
